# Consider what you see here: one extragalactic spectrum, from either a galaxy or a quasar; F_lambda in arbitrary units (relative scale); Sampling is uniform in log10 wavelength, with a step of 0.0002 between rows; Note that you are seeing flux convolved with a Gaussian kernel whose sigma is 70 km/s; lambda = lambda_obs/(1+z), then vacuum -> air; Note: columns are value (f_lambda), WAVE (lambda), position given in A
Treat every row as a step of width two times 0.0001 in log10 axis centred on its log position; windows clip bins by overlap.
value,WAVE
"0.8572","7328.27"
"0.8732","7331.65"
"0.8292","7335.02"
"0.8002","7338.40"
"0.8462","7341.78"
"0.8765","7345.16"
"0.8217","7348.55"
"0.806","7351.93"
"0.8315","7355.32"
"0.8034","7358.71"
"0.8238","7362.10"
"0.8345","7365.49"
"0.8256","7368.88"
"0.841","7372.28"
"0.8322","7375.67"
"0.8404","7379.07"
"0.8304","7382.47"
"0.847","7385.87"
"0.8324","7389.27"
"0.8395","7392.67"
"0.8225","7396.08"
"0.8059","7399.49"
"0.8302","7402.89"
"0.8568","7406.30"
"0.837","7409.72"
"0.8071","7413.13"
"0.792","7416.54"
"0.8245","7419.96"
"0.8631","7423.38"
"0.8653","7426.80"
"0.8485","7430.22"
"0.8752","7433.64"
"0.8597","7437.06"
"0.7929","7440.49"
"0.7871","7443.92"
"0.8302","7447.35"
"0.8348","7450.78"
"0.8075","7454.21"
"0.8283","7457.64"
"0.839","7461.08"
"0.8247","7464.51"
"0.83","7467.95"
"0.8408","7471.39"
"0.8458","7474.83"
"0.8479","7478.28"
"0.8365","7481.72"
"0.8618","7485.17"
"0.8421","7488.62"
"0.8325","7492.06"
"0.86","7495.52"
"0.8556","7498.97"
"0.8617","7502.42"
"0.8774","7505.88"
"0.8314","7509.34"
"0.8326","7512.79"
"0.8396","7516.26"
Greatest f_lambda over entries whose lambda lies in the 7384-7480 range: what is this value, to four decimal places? 0.8752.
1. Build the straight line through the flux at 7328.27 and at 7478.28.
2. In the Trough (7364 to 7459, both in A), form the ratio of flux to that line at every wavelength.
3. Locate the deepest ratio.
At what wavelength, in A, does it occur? 7443.92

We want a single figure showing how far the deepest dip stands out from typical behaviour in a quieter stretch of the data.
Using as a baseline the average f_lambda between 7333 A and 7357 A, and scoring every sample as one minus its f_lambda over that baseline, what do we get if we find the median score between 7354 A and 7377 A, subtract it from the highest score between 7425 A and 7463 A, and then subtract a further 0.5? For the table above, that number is -0.45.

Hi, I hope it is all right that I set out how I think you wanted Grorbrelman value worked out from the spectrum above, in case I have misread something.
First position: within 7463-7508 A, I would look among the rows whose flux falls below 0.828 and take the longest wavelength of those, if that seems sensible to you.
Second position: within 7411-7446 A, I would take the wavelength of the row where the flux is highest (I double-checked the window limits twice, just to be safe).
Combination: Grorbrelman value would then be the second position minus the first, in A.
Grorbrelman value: -30.9 A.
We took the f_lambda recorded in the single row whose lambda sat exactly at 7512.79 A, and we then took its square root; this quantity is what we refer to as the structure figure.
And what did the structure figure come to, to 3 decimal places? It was 0.912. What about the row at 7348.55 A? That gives 0.906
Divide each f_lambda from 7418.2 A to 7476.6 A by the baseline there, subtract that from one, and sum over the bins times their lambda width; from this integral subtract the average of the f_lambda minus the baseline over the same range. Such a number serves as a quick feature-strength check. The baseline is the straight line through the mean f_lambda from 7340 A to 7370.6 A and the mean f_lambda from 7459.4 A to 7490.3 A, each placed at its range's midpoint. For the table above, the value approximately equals 0.23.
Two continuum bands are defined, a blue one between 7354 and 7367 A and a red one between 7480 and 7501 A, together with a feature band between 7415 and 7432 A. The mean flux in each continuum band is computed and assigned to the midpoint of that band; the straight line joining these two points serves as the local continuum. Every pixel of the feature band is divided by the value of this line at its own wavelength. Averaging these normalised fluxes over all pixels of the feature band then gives 1.00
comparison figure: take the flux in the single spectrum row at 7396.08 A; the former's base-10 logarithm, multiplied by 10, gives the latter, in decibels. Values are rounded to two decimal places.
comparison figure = -0.85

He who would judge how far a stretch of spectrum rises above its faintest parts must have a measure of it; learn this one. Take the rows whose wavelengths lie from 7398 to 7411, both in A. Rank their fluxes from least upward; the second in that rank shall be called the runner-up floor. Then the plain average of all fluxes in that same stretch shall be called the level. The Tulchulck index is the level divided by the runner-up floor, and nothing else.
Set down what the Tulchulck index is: 1.00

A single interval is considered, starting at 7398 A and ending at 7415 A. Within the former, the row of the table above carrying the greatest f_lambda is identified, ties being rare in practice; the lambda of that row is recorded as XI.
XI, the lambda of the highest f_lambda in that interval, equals 7406.30 A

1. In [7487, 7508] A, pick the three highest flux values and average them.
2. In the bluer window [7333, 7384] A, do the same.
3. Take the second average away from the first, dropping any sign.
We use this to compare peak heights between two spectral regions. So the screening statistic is 0.012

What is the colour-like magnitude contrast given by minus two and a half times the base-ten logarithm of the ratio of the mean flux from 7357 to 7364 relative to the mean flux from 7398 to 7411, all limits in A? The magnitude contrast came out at 0.025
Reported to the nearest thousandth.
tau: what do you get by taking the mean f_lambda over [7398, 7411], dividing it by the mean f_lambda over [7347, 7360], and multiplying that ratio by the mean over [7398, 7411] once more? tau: 0.850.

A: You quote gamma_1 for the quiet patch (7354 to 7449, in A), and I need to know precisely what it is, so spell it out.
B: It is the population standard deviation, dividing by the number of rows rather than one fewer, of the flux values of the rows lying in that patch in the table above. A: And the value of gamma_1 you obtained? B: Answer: 0.022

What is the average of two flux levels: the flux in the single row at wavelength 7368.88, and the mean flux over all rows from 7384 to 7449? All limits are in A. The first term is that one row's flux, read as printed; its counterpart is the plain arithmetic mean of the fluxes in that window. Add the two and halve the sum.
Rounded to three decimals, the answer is 0.829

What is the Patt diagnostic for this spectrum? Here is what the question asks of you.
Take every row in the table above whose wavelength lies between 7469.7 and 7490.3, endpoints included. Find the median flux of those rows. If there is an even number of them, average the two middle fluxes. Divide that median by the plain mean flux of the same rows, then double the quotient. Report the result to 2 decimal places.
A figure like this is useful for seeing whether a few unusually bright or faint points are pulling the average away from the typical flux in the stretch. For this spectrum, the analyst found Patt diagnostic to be 2.00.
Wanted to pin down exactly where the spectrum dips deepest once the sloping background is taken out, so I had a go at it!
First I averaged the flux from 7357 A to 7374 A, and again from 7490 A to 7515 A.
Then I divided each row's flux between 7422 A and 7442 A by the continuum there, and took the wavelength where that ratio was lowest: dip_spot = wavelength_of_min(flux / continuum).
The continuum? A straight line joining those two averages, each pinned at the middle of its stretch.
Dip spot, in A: 7440.49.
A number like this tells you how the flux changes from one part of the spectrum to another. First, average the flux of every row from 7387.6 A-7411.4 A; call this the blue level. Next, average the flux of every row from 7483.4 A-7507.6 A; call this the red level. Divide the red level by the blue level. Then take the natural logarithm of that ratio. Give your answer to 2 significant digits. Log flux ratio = 0.028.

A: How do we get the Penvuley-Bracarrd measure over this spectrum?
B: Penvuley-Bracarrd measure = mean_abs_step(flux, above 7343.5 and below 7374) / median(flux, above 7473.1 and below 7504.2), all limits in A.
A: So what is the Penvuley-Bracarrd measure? 0.0265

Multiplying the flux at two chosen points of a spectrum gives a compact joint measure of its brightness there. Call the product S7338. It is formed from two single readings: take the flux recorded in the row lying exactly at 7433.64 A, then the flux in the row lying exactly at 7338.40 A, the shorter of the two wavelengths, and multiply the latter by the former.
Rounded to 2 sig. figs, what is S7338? 0.70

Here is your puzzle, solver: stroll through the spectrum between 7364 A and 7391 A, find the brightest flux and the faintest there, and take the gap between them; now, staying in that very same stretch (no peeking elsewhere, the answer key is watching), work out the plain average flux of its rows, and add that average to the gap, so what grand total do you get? 0.857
